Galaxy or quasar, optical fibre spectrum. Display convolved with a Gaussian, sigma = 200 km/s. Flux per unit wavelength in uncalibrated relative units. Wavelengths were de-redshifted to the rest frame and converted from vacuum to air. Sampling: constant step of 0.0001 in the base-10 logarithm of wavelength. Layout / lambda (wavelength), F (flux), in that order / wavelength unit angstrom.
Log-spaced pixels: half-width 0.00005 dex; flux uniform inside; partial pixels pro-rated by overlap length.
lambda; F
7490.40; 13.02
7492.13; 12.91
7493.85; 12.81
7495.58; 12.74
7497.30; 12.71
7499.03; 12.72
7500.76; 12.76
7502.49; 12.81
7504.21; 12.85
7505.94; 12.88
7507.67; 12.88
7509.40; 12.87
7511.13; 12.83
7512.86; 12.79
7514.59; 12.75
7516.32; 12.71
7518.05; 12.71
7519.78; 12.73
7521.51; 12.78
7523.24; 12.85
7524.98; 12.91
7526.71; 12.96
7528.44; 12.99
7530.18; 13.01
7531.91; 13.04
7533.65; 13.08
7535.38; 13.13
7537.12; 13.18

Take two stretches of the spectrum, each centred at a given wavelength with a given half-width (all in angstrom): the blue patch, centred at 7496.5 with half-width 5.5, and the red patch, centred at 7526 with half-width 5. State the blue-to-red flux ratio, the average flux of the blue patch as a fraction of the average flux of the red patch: 0.99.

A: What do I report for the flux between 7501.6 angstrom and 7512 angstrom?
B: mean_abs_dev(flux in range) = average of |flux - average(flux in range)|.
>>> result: 0.023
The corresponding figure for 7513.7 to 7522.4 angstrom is 0.023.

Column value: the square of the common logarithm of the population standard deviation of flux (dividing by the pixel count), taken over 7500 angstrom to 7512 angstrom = 1.9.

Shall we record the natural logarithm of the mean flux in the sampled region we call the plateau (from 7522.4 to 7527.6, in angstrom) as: 2.56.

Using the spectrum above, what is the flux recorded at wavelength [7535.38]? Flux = 13.13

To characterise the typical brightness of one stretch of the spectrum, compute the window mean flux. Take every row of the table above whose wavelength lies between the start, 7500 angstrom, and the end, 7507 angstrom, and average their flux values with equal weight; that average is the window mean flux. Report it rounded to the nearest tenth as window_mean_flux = 12.8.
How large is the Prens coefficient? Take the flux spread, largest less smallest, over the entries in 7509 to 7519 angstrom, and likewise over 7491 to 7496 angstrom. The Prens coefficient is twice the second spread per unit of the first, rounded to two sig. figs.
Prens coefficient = 2.1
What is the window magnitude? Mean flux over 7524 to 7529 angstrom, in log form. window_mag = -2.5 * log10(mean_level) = -2.78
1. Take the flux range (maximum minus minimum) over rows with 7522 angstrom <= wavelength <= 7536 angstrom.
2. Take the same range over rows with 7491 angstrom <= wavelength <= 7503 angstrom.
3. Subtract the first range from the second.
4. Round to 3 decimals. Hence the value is -0.080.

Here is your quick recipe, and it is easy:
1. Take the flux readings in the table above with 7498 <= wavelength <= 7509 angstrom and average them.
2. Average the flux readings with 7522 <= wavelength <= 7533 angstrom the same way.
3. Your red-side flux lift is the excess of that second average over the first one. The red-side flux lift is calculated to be 0.14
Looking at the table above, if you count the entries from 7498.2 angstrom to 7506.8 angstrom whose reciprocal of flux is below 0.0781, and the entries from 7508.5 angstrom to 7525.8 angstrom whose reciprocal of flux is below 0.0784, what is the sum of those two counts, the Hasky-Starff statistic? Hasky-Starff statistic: 9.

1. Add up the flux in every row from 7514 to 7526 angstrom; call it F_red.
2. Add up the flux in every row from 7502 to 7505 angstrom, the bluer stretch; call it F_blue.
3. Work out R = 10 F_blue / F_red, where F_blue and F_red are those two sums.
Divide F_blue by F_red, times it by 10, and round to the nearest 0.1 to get 2.9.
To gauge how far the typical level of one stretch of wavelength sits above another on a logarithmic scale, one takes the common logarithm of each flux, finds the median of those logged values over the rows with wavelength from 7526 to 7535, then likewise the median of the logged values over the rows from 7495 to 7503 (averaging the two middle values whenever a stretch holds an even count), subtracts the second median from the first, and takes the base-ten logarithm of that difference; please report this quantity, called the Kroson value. -2.04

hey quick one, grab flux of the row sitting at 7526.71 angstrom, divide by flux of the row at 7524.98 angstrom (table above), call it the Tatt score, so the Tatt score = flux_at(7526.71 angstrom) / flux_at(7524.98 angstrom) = 1.00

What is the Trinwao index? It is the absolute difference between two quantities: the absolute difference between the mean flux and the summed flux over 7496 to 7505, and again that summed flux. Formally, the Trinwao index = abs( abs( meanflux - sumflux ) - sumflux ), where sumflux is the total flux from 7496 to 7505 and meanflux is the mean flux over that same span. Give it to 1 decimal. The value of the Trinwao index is 12.8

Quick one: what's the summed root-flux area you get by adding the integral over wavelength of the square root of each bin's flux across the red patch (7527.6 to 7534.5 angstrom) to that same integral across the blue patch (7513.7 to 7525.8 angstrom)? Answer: 68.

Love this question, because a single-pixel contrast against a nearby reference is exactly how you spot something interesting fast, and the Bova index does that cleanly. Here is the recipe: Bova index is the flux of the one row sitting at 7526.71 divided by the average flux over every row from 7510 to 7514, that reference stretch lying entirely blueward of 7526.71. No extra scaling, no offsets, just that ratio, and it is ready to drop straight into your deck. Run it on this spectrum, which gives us 1.012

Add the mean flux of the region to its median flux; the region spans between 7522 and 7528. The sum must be 25.82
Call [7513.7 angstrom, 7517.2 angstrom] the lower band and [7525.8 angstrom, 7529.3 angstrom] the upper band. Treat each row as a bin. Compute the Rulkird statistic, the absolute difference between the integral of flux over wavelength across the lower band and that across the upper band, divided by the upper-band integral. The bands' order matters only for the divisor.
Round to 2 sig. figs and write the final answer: 0.020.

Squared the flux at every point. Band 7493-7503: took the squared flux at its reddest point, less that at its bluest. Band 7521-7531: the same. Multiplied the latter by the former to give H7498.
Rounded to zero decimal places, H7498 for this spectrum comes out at 0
